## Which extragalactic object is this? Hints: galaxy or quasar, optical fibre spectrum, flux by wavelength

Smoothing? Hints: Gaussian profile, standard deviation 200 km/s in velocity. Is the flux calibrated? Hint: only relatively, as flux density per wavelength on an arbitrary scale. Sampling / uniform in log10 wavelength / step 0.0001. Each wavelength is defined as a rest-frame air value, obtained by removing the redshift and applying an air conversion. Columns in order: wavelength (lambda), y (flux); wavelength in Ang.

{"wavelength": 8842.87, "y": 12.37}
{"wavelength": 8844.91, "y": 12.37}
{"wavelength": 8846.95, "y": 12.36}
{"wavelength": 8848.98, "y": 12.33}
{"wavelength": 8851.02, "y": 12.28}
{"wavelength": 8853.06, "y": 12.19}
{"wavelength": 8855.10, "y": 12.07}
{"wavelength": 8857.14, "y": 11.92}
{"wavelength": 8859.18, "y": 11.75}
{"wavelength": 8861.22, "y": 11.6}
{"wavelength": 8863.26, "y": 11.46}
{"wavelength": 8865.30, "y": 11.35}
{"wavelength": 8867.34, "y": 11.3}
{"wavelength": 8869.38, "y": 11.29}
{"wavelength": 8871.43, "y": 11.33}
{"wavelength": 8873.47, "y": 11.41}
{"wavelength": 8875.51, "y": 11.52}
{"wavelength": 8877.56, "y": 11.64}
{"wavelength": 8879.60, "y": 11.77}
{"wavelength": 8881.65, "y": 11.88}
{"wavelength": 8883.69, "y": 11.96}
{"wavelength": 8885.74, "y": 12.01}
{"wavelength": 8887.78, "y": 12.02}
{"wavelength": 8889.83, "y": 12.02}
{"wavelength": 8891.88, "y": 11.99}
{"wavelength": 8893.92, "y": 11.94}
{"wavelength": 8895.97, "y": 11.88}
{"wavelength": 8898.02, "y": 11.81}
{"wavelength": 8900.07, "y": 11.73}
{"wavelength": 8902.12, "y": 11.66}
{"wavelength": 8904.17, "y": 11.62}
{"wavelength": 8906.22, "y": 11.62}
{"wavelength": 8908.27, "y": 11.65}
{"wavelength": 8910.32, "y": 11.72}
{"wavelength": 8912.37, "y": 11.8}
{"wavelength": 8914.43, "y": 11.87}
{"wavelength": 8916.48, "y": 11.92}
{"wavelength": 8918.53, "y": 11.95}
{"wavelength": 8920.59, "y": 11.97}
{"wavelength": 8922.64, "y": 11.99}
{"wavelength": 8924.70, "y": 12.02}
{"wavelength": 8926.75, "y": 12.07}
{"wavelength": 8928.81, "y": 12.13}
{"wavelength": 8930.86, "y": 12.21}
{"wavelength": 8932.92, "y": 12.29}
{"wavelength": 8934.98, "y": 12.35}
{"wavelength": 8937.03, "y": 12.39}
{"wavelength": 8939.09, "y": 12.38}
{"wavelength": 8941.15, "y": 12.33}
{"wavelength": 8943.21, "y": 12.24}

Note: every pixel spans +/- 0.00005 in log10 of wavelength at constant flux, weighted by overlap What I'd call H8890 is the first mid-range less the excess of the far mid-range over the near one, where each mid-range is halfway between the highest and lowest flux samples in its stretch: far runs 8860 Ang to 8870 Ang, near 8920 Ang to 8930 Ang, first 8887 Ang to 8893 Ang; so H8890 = 12.6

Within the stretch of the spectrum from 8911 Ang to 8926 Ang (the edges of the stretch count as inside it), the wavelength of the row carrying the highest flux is 8924.70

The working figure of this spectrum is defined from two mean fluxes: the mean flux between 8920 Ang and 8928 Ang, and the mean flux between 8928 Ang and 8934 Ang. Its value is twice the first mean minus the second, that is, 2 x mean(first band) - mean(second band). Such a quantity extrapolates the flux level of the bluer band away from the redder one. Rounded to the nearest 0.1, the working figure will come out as 11.8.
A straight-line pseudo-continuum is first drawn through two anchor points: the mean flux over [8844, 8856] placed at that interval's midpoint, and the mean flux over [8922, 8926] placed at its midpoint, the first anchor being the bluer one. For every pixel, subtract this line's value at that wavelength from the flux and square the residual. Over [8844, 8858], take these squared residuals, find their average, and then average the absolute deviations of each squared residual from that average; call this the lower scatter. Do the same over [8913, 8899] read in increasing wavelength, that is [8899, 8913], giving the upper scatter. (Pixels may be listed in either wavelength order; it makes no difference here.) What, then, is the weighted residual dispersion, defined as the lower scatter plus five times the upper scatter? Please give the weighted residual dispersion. 0.24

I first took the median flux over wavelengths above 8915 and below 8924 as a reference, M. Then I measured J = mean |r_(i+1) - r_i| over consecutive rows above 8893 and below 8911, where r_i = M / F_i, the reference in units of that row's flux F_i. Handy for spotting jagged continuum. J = 0.0045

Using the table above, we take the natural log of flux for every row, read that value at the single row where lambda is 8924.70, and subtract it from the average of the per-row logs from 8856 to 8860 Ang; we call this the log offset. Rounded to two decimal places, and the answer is -0.02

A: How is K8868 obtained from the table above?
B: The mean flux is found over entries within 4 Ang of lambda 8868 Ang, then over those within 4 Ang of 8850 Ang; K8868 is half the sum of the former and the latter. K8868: 11.8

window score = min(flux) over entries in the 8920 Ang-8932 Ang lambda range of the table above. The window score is 11.97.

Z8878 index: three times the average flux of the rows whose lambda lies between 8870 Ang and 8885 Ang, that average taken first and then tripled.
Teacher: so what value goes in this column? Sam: 34.9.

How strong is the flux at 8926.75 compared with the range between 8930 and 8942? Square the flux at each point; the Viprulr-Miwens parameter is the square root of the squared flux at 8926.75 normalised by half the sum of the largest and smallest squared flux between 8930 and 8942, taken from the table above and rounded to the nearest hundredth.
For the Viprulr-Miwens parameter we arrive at 0.98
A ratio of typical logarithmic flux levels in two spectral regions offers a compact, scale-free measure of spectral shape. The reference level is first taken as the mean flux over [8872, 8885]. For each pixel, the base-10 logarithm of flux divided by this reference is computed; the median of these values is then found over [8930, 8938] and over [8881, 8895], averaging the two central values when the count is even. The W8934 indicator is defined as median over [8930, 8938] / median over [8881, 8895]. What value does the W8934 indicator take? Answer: 2.1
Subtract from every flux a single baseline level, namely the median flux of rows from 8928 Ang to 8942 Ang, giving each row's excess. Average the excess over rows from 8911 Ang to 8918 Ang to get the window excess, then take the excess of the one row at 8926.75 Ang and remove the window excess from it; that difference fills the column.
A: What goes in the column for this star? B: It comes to 0.21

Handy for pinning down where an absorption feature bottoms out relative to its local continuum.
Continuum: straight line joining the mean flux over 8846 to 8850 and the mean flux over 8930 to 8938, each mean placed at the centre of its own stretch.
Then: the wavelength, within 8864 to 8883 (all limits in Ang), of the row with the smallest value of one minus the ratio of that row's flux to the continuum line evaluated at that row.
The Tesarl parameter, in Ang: 8881.65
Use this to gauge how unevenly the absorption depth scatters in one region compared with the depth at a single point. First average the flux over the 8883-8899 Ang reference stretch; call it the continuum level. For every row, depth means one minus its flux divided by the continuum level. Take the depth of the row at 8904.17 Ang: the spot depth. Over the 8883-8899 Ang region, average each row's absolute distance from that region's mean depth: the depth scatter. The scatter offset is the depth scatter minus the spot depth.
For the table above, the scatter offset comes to -0.023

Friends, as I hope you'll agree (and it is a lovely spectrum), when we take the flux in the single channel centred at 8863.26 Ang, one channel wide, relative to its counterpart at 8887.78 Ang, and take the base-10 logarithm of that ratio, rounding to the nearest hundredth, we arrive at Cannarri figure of -0.02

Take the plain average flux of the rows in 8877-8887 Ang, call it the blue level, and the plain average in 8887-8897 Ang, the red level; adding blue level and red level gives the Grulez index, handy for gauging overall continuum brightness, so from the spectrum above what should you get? 23.8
